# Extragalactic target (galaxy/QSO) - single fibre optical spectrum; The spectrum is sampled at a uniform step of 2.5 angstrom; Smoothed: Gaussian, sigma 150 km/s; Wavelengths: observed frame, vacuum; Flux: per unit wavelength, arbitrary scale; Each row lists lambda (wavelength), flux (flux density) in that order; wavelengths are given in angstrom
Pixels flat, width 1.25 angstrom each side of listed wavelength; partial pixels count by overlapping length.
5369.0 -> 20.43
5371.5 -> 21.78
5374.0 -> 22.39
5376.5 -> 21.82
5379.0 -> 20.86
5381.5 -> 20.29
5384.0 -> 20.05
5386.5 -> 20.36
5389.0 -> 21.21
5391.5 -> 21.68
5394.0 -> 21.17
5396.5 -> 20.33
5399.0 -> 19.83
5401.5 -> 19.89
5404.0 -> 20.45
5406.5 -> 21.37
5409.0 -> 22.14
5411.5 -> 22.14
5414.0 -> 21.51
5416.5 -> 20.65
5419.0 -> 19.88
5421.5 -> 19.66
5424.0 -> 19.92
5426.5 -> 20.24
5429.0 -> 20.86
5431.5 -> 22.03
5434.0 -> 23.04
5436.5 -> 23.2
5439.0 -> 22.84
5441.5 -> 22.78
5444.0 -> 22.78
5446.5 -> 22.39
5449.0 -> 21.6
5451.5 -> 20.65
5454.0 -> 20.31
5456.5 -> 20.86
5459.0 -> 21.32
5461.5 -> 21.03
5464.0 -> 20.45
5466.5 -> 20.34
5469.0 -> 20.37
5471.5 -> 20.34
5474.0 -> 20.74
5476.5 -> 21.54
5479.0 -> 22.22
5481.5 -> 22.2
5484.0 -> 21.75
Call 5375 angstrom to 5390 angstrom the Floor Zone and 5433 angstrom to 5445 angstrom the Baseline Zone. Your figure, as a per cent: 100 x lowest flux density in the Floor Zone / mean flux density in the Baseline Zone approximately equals 87.4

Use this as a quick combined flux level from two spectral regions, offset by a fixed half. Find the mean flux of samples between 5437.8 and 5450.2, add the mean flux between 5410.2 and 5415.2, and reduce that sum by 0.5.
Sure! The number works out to 43.8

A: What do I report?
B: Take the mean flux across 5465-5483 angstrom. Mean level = 21.1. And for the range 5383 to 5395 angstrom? 20.9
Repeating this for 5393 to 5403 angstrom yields 20.3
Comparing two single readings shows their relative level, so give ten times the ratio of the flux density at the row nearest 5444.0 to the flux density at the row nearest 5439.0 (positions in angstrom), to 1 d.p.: 10.0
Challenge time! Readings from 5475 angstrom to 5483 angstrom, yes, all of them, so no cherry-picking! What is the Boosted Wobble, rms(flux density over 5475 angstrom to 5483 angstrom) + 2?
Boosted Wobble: 24.0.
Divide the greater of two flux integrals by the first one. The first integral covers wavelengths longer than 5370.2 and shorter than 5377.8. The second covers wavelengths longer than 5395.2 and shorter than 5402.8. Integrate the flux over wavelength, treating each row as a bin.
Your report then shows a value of 1.00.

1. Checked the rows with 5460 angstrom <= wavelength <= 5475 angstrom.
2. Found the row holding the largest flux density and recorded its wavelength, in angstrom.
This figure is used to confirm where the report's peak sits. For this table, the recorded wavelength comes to 5461.5 angstrom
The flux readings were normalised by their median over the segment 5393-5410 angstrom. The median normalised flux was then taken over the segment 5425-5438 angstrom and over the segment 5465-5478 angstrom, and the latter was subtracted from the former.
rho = 0.081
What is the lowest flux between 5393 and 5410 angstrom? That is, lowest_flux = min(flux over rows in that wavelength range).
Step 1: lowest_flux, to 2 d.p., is 19.83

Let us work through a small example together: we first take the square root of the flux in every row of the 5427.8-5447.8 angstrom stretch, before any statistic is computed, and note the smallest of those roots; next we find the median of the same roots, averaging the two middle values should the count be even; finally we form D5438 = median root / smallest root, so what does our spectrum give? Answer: 1.05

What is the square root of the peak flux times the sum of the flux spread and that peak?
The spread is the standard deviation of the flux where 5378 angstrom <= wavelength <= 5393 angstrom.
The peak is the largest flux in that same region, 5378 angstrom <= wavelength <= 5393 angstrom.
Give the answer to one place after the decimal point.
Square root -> 22.0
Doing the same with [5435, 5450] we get 23.5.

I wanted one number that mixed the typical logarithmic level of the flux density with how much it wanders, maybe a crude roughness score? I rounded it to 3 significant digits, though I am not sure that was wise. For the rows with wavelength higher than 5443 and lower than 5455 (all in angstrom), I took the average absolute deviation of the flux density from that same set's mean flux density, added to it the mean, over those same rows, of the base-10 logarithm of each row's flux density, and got 2.19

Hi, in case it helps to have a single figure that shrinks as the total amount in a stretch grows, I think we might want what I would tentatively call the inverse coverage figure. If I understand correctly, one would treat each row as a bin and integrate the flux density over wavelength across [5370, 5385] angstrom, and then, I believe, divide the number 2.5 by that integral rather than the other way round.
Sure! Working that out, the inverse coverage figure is 0.008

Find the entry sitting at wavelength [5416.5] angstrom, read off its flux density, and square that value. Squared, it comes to 426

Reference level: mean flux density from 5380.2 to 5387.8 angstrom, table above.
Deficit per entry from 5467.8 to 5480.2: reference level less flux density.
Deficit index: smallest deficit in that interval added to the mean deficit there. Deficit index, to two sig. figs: -2.8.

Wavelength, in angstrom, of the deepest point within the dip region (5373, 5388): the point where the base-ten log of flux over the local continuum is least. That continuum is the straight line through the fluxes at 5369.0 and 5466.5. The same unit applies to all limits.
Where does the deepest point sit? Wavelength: 5384.0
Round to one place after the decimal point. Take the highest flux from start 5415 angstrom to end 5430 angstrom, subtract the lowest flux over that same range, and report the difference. 1.2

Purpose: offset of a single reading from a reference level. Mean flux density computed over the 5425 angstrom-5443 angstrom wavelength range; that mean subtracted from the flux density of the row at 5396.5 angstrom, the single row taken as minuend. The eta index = -1.8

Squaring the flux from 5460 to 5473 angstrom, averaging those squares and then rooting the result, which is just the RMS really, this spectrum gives 20.5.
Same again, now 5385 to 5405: 20.6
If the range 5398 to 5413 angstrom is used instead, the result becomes 21.0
